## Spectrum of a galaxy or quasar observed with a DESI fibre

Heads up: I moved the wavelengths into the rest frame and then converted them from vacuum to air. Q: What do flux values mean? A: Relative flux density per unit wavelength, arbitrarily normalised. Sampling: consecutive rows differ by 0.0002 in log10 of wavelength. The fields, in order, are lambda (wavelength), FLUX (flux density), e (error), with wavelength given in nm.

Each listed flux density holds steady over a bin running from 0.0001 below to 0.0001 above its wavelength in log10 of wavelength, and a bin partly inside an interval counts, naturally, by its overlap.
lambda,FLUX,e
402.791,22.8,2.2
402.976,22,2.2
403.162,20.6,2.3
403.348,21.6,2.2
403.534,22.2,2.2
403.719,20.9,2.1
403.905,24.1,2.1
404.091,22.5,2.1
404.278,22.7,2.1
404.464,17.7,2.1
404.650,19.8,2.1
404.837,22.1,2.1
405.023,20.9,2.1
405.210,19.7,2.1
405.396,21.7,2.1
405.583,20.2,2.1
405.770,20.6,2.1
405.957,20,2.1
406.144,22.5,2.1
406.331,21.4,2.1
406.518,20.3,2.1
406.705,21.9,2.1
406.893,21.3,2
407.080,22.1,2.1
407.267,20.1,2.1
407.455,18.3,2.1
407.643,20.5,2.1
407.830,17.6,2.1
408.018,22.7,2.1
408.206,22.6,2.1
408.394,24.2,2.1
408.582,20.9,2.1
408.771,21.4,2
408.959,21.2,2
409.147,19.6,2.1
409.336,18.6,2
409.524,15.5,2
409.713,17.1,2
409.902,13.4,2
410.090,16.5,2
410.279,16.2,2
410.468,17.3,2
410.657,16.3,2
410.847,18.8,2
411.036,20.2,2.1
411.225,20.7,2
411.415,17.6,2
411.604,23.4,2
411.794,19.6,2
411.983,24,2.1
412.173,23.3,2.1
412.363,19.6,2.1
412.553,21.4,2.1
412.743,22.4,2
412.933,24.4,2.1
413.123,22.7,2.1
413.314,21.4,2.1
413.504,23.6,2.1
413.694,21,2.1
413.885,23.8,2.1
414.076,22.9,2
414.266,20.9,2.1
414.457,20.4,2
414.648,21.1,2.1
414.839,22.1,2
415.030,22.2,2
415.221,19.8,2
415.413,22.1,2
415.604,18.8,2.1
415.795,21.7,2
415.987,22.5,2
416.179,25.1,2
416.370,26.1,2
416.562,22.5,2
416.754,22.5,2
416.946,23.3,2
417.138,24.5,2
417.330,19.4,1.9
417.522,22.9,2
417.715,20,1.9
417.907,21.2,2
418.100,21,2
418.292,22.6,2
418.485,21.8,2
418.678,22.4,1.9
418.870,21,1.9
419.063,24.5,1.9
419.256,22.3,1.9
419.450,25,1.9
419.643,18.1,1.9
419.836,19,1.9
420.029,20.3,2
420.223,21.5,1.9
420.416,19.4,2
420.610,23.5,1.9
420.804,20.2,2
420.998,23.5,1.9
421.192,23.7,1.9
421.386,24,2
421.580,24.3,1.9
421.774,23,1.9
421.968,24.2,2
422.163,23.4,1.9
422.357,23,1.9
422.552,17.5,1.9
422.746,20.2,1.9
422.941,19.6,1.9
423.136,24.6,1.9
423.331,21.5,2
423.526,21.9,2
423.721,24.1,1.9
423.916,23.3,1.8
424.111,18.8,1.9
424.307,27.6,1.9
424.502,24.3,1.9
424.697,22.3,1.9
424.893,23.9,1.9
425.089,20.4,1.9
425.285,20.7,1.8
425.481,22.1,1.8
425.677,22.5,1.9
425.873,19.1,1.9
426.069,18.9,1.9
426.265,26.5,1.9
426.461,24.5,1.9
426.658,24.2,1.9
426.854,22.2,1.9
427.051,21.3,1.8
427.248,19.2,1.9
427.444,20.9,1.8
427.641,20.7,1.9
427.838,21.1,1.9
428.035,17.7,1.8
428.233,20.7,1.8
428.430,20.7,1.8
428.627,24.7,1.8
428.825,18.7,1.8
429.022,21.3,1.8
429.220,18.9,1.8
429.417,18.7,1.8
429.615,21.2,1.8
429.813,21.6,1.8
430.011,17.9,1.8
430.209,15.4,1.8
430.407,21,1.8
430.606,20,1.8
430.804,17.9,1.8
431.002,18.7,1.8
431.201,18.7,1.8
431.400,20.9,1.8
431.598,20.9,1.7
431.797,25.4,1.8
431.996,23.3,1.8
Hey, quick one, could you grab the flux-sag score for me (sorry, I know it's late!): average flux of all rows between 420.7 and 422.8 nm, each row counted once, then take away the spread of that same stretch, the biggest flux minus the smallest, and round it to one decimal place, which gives 15.7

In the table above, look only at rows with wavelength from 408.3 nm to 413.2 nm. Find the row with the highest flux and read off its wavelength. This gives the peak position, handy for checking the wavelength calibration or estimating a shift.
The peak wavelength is 412.933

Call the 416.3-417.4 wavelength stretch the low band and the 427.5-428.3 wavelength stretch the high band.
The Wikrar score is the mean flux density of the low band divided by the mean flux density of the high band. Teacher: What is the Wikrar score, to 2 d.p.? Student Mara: 1.15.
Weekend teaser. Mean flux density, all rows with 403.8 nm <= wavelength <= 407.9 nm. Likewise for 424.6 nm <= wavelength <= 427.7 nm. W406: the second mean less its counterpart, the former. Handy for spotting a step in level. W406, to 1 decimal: 1.0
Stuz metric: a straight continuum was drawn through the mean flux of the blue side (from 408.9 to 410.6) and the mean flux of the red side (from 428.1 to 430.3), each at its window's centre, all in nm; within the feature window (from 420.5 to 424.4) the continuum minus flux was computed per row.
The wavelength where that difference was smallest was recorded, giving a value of 424.307 nm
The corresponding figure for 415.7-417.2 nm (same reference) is 416.370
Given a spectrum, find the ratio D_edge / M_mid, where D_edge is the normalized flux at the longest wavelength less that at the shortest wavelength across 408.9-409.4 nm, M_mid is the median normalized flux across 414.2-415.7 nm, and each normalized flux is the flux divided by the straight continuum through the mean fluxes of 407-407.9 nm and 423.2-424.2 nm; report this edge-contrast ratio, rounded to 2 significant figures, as -0.13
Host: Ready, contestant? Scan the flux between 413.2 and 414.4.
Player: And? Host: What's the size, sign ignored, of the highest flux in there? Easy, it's 23.8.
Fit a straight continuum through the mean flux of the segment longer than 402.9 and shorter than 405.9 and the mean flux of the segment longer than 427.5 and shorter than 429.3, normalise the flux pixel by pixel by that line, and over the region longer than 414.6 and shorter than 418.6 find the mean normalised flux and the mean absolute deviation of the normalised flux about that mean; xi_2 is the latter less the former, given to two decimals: -1.00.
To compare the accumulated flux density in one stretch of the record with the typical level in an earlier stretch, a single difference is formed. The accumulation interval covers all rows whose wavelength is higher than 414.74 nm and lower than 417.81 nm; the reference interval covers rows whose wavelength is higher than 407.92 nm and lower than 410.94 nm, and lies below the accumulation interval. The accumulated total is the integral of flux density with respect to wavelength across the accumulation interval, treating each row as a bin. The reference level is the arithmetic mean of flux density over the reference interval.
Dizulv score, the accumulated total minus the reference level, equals 49.3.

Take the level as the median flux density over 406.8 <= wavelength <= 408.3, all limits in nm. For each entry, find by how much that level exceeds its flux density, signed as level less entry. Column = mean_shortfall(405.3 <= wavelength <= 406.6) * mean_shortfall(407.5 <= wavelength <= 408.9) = 0.0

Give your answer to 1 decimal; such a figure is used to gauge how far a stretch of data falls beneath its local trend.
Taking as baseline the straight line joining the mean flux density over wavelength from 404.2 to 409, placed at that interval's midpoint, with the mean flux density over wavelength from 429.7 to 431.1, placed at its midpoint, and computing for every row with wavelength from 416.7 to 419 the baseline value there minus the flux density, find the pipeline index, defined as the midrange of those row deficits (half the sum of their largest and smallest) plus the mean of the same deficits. -3.8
